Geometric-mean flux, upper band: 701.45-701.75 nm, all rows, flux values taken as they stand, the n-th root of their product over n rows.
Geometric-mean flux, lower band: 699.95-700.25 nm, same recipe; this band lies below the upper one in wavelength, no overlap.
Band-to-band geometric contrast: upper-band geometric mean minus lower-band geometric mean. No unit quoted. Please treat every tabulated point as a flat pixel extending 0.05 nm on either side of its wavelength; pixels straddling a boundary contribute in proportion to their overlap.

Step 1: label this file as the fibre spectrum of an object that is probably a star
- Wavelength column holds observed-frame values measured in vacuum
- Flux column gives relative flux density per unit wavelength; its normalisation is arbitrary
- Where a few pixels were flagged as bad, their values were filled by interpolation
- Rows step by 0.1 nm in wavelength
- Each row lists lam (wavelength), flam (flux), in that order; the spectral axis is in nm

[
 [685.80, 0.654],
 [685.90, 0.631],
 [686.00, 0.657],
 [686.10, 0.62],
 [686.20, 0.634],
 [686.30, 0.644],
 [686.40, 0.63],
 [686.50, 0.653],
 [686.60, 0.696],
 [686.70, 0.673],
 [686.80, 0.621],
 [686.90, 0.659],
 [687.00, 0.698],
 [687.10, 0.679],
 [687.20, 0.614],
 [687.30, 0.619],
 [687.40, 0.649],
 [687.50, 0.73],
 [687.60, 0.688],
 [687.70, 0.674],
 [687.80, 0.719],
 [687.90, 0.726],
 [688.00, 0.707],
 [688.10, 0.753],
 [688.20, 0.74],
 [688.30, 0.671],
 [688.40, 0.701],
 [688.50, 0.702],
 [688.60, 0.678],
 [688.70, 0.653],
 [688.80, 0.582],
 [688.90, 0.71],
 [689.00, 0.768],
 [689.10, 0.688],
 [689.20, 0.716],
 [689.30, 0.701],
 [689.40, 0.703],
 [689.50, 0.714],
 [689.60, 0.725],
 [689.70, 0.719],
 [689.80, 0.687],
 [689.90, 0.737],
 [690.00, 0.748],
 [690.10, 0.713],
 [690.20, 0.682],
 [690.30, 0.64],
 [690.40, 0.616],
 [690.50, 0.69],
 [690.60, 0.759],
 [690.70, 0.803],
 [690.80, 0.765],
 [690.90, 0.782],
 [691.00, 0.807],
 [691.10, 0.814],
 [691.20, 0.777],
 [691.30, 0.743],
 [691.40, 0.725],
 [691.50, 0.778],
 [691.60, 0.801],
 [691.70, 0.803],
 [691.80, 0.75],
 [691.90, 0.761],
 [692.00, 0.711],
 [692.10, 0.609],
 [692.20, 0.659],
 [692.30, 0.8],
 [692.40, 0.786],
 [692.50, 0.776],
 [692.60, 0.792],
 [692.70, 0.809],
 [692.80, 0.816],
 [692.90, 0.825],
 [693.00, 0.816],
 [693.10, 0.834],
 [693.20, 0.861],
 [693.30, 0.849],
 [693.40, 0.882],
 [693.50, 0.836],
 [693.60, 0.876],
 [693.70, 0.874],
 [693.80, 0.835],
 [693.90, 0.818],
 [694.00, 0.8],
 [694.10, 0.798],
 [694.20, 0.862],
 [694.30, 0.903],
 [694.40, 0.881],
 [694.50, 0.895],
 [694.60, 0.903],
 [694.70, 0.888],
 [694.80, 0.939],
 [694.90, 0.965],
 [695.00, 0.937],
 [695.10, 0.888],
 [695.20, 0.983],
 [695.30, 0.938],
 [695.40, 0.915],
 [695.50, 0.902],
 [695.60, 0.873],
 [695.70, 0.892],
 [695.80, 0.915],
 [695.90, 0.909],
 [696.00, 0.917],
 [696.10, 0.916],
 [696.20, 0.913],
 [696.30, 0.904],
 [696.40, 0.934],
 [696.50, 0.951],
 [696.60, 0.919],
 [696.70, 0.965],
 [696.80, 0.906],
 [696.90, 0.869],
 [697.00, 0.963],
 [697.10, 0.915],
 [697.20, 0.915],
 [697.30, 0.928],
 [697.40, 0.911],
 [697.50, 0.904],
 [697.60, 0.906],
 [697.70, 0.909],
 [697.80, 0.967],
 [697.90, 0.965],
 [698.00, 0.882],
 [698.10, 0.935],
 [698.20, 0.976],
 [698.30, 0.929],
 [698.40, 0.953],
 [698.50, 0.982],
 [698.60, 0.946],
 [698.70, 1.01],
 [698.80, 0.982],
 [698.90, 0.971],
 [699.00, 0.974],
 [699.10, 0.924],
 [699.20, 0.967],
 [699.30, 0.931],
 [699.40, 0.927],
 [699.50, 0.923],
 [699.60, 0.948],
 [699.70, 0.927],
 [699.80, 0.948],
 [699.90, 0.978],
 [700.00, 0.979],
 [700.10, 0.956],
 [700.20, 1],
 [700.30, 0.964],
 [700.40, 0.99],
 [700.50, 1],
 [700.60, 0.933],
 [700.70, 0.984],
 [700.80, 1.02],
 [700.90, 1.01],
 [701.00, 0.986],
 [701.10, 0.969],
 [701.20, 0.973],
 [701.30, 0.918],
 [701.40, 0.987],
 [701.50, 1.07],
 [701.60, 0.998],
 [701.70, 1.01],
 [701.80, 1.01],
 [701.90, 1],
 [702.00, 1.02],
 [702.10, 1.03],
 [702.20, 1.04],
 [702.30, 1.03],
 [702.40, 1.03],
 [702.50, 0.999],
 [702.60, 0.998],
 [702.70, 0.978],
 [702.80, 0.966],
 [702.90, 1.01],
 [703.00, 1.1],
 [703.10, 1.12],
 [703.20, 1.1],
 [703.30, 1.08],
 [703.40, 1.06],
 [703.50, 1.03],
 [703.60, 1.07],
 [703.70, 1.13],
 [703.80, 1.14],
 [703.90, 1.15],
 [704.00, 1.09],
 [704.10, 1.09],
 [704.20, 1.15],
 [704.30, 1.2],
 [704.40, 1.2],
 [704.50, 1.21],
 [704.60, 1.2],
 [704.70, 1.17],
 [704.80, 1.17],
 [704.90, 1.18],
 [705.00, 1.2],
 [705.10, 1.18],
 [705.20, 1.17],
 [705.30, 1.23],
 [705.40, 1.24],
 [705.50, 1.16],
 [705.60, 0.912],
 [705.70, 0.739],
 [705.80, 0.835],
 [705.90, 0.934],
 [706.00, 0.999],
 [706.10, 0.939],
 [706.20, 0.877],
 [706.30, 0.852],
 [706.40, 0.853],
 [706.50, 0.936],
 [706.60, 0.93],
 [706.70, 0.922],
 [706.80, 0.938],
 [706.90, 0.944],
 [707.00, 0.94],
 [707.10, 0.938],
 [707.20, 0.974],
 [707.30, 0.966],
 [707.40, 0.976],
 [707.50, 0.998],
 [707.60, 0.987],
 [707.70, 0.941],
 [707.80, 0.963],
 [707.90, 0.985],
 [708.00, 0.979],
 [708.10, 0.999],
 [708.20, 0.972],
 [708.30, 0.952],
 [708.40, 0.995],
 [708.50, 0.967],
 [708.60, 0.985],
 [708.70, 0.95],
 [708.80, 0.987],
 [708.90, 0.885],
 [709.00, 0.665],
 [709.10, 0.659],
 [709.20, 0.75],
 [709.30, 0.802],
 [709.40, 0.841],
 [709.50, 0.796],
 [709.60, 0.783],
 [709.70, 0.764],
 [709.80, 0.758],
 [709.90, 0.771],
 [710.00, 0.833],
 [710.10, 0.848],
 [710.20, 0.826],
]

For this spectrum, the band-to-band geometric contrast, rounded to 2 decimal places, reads 0.05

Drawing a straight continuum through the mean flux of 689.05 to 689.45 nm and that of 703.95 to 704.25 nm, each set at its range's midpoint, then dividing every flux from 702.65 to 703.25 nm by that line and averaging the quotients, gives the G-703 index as 0.97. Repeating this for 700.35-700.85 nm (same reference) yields 0.97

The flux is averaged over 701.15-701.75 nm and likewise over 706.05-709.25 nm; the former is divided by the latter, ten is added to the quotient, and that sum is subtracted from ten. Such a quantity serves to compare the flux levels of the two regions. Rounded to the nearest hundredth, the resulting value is -1.07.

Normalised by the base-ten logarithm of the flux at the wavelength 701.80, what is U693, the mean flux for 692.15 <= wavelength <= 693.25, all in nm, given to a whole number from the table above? 185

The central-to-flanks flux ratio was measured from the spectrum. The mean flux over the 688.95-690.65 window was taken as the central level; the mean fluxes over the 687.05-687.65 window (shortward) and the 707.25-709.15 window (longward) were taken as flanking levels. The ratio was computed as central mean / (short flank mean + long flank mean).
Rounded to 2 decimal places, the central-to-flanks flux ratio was 0.44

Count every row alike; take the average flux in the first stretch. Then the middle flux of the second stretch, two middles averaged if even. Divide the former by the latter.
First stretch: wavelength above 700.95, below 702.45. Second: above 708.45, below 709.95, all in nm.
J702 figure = 1.26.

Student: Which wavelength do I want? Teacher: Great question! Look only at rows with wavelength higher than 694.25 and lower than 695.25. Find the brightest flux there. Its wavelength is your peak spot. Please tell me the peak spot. 695.20 nm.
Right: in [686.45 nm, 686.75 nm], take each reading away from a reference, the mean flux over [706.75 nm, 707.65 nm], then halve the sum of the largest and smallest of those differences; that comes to 0.29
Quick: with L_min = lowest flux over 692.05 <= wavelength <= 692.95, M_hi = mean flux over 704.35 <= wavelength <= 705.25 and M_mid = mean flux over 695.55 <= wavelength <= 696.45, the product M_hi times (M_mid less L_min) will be 0.35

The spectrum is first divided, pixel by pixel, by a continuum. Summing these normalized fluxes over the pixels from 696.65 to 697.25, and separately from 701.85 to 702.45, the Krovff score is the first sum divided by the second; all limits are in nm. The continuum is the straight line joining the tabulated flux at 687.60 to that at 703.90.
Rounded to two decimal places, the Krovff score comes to 1.04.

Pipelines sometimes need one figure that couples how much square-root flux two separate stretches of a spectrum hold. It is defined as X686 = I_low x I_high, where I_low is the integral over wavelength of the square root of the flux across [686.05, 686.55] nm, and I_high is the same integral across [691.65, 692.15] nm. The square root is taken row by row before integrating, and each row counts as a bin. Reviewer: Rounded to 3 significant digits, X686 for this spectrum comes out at 0.170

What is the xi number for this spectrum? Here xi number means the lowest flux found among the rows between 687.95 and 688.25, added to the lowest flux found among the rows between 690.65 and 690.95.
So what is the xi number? 1.47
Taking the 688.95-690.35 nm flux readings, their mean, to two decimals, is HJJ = 0.71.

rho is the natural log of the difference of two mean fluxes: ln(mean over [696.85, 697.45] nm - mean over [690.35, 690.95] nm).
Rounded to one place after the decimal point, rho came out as -1.7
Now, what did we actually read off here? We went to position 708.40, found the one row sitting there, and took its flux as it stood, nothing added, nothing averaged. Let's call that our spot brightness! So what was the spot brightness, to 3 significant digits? 0.995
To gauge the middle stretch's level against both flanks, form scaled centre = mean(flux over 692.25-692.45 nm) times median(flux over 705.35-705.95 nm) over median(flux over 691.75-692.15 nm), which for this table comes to 1.00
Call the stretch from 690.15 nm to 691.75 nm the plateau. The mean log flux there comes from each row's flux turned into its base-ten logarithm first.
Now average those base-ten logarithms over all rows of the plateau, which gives -0.13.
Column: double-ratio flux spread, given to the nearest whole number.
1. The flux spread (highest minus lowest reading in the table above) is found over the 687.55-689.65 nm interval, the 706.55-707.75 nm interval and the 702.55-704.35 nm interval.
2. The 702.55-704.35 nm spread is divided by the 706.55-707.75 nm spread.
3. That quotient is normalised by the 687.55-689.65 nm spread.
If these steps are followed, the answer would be 17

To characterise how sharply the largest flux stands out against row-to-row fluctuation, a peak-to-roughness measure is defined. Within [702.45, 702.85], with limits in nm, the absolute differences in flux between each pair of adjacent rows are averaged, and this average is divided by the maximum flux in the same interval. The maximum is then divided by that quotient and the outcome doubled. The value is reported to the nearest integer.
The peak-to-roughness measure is 181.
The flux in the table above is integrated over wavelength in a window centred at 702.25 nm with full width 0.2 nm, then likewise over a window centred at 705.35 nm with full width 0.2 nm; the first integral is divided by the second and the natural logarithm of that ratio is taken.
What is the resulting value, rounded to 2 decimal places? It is -0.18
